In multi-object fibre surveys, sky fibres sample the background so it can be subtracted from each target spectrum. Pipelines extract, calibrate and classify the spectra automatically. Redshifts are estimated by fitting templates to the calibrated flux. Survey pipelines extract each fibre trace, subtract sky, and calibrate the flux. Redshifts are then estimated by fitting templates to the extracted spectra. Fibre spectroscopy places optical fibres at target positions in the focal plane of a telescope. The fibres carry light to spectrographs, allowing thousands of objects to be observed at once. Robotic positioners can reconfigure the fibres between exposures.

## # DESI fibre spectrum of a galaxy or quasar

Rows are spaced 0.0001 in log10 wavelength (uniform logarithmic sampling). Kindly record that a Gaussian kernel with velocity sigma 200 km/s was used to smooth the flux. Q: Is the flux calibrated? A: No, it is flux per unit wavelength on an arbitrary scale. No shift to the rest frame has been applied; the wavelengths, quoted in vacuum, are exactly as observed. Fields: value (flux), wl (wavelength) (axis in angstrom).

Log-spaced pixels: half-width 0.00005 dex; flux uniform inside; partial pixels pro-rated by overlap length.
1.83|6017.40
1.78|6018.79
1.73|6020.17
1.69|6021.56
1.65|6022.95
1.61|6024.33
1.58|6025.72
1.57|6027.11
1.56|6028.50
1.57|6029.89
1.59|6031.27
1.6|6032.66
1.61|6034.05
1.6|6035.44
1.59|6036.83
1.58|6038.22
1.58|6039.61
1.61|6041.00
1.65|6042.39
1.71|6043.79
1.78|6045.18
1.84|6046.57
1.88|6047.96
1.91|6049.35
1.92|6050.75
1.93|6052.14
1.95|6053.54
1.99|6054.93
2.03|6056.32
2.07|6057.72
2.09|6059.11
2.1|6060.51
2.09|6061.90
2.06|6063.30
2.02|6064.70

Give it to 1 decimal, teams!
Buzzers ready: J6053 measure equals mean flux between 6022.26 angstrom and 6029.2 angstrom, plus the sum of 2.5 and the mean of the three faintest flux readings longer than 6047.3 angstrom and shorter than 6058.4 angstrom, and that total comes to 6.0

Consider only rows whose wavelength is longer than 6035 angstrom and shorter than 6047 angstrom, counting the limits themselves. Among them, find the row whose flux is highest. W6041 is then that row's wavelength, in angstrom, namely 6046.57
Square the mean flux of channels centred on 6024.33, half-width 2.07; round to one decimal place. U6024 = 2.6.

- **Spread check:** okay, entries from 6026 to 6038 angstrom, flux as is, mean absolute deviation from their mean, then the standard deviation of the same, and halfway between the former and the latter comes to 0.016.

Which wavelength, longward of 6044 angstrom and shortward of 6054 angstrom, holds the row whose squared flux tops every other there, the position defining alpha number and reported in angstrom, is 6053.54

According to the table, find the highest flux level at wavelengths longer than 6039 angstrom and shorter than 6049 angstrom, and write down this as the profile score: 1.88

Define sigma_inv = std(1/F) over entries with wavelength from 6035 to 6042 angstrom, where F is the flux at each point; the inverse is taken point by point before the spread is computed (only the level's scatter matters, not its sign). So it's 0.005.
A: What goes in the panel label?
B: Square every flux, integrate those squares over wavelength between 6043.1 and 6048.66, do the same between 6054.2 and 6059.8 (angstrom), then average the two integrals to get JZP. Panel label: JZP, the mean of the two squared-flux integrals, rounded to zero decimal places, 21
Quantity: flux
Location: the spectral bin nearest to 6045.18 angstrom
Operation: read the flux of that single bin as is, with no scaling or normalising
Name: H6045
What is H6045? 1.78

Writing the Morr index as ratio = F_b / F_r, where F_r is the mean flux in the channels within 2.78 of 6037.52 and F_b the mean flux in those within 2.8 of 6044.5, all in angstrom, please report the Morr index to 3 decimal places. 1.099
